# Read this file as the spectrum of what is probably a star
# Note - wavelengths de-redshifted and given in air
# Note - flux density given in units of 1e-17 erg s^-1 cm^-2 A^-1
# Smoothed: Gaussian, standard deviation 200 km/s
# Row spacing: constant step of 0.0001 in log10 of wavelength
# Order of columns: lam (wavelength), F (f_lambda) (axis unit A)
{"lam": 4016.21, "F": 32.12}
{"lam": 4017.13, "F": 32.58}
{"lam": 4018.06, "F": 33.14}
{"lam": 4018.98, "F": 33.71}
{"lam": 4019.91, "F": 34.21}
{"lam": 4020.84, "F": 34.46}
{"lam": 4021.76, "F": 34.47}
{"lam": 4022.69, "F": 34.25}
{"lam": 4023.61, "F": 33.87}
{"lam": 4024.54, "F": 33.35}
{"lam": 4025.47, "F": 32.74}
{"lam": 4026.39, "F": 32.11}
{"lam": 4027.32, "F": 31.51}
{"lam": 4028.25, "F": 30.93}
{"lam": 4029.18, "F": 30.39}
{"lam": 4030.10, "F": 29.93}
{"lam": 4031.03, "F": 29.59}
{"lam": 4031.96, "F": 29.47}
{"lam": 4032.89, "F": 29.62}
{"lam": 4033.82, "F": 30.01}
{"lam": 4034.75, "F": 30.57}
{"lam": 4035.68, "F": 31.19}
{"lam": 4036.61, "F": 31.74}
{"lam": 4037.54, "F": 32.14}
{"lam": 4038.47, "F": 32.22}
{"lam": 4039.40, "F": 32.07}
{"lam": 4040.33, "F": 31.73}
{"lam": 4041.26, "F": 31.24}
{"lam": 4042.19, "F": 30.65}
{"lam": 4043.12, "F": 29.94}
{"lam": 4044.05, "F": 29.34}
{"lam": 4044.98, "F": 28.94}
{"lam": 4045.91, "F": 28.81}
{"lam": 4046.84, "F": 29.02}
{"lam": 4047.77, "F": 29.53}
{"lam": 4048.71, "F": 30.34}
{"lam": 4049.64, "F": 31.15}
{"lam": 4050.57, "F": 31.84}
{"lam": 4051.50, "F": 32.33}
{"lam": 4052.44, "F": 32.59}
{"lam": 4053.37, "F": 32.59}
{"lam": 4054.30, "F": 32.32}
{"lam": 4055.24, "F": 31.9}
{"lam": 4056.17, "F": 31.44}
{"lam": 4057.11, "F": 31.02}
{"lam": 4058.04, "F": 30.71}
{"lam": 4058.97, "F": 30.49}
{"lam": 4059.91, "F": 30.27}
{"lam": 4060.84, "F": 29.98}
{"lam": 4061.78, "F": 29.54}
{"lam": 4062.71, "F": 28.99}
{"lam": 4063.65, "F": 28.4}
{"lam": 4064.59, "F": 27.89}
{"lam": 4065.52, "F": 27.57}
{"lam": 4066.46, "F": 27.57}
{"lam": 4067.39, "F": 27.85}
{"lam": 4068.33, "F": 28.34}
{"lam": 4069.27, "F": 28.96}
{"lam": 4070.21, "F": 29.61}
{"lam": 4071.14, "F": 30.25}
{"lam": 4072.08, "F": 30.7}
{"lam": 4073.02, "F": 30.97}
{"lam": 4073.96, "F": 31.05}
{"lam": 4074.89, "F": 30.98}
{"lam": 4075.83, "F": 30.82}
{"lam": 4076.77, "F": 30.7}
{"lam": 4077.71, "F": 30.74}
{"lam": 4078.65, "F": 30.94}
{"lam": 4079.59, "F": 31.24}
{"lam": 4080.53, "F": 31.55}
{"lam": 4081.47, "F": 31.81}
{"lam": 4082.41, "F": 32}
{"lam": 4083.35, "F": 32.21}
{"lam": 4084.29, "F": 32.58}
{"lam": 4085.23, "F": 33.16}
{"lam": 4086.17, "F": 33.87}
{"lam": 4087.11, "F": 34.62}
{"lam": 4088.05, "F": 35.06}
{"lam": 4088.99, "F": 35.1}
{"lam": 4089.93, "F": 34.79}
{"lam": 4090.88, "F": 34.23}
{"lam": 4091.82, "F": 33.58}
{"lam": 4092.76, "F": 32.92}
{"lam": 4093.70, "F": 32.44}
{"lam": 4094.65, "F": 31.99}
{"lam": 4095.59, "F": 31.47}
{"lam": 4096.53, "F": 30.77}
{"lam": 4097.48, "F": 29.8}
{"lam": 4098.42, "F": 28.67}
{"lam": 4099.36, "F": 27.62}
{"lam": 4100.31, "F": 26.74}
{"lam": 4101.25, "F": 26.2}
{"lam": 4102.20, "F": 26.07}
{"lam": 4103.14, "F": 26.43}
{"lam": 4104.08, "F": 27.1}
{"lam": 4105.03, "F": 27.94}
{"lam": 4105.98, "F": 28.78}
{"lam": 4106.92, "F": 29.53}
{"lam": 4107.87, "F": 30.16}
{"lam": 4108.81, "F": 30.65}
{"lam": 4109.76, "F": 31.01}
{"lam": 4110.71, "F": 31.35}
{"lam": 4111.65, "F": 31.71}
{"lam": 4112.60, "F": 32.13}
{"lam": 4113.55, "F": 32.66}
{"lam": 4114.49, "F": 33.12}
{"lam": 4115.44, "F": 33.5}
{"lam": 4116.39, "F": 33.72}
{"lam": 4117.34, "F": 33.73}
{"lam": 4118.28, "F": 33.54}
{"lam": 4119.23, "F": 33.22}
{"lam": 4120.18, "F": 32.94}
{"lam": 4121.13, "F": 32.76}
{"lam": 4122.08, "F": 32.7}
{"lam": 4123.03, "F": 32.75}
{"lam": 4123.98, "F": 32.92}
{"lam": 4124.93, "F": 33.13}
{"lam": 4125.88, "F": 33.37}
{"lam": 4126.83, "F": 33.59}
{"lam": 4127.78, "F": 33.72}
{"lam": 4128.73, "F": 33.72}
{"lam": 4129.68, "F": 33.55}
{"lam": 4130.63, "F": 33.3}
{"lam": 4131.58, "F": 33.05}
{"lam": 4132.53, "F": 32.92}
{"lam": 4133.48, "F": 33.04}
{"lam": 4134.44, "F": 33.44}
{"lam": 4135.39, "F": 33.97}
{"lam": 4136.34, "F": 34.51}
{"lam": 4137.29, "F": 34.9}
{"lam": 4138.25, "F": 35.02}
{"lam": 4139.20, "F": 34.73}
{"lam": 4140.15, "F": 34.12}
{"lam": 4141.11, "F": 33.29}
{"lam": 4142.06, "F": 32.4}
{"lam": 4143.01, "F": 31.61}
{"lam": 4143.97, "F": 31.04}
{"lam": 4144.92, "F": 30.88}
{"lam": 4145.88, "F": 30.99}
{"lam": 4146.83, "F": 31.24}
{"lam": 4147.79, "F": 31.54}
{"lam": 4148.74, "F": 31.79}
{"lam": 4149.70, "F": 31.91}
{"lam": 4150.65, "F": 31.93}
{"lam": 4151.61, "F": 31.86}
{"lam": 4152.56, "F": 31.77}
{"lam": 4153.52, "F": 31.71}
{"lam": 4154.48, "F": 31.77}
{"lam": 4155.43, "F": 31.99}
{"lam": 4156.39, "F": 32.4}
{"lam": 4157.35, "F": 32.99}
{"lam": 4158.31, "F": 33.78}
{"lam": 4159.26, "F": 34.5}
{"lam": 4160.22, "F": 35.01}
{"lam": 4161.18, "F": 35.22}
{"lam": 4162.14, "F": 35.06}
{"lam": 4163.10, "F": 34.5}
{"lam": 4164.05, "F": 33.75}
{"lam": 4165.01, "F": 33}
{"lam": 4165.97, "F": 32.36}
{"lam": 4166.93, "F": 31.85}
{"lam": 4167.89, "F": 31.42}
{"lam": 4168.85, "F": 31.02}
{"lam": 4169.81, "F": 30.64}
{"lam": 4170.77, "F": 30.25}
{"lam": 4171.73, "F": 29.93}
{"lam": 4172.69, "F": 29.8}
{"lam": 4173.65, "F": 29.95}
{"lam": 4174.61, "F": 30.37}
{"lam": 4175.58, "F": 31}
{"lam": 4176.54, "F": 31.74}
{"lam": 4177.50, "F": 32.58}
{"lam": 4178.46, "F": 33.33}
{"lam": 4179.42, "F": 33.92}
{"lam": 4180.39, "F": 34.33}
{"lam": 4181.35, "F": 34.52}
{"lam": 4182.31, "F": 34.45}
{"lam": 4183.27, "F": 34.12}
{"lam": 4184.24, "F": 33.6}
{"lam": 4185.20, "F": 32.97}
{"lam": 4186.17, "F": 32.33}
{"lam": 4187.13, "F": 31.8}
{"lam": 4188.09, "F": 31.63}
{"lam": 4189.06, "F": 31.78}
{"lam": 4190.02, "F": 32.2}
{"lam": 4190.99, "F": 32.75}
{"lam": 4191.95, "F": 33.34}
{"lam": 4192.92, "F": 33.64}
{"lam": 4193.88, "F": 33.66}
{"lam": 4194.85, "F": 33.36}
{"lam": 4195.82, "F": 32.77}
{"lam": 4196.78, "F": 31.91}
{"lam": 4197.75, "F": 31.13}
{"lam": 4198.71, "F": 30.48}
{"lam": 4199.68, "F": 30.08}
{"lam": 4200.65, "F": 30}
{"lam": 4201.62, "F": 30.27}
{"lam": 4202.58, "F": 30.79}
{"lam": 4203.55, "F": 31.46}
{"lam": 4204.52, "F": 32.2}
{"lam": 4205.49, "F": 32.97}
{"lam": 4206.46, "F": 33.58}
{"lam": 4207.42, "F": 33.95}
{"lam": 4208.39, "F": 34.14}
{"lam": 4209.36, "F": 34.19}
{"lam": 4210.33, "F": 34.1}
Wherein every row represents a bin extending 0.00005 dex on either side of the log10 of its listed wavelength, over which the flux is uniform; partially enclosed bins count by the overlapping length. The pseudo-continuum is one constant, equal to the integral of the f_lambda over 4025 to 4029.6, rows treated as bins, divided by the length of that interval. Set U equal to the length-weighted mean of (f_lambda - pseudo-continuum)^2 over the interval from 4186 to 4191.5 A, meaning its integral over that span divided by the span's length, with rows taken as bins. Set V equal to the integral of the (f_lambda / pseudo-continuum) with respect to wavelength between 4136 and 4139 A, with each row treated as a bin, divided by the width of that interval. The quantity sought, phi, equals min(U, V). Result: 0.470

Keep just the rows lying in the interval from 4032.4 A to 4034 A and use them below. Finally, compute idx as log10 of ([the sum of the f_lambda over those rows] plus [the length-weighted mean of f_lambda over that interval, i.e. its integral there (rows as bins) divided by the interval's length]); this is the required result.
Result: 1.951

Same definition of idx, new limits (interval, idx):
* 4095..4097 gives 1.971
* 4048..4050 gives 1.964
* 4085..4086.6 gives 2.003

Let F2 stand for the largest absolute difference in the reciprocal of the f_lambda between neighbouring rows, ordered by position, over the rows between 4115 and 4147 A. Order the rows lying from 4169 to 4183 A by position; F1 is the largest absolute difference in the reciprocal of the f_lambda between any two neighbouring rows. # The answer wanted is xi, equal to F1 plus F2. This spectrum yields 0.0016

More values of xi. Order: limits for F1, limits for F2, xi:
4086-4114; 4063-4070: 0.0021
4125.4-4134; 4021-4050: 0.0011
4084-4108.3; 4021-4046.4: 0.0021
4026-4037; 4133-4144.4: 0.0015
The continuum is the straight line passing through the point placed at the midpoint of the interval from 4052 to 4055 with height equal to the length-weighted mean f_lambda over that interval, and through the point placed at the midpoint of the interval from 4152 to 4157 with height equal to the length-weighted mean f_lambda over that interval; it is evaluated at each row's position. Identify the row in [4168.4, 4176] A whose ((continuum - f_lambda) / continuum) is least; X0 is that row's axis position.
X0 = 4175.58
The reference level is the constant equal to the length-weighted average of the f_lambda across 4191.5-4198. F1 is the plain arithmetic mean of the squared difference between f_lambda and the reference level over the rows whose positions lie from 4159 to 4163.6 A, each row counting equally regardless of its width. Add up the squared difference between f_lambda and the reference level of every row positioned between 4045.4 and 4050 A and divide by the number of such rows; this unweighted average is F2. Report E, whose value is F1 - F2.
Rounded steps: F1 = 4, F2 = 10.3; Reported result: -6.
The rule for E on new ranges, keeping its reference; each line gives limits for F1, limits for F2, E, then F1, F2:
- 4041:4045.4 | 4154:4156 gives 8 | 9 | 1.0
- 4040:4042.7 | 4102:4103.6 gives -41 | 3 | 43.8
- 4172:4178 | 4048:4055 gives 3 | 5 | 1.6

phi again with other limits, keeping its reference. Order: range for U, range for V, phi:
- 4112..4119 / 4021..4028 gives 1.053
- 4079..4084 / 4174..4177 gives 0.211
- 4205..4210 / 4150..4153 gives 1.013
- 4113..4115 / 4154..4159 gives 1.037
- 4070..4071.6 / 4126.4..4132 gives 1.063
